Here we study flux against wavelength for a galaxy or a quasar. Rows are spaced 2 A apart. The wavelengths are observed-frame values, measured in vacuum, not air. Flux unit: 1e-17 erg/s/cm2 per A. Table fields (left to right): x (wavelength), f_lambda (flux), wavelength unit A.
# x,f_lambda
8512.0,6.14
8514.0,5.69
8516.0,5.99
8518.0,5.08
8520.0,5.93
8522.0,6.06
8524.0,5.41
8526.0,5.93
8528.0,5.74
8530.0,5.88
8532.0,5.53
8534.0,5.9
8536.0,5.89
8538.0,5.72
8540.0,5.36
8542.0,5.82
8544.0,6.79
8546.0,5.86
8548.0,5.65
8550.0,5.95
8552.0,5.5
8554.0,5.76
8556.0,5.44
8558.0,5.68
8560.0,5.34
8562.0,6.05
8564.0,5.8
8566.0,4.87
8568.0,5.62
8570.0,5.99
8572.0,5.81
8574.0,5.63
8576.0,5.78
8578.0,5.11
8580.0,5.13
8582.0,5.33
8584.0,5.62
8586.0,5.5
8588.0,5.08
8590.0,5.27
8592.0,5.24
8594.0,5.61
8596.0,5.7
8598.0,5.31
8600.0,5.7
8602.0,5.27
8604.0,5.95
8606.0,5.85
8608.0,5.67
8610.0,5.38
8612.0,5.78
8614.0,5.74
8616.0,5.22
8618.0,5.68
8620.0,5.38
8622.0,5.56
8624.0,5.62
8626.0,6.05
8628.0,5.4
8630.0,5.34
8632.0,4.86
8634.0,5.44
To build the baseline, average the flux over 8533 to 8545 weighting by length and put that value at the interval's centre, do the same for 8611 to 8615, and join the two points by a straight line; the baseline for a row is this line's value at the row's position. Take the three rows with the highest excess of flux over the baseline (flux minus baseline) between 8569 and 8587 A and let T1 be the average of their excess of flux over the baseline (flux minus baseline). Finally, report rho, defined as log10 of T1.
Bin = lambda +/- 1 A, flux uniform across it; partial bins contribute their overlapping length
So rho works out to -1.78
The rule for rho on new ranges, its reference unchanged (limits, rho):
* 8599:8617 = -1.05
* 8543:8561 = -0.52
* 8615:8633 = -1.36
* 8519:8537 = -1.58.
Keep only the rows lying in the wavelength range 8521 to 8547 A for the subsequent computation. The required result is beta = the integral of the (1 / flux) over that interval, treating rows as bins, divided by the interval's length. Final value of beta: 0.172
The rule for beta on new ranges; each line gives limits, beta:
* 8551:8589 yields 0.181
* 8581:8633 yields 0.182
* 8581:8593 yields 0.187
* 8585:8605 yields 0.183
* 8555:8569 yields 0.181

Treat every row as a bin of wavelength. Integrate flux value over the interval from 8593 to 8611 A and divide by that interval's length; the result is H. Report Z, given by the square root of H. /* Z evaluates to 2.37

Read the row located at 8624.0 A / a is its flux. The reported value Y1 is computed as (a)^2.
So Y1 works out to 32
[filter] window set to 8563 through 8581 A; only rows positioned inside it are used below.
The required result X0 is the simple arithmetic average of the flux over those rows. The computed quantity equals 5.53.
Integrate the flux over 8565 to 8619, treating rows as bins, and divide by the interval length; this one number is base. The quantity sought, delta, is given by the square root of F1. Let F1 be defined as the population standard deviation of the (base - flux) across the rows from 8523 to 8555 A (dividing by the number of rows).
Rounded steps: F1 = 0.32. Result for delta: 0.561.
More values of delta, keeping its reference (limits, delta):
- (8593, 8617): 0.482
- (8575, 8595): 0.483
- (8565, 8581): 0.613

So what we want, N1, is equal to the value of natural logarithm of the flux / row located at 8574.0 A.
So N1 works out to 1.73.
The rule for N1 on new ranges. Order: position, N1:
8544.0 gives 1.92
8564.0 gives 1.76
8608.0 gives 1.74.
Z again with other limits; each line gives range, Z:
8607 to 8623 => 2.36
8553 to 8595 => 2.35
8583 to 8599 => 2.33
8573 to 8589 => 2.32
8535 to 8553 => 2.42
